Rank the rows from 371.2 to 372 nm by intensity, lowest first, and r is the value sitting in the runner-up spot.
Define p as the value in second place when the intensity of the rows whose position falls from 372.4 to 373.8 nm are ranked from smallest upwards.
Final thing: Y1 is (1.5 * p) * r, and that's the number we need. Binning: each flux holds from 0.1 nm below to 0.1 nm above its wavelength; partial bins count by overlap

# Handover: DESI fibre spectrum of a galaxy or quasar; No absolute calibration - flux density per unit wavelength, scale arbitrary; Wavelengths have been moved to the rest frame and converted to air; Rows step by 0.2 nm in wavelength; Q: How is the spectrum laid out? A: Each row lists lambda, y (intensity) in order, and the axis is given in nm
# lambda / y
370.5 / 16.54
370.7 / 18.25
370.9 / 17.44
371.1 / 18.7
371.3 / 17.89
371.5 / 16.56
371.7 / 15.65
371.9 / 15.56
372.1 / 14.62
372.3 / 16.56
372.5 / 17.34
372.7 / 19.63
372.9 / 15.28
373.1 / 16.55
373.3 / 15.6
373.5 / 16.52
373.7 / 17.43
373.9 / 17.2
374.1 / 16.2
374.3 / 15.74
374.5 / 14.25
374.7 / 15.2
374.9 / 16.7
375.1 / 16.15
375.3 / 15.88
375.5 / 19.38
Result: 366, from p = 15.6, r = 15.65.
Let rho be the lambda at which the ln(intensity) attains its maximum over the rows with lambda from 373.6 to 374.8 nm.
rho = 373.7 nm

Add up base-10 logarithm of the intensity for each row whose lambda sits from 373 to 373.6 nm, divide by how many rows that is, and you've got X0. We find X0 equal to 1.210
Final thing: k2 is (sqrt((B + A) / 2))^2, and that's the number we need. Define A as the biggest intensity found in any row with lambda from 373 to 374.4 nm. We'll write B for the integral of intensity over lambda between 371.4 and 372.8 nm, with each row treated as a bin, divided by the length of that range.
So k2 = 17.0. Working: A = 17.43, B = 16.6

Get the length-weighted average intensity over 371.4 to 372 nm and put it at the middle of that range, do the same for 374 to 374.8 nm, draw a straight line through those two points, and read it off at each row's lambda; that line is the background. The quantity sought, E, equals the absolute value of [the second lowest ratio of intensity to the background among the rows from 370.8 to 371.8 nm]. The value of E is 1.04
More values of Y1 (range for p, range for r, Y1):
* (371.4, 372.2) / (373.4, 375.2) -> 355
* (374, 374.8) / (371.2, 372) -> 357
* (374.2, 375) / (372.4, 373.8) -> 356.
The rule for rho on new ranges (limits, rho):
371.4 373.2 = 372.7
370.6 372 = 371.1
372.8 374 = 373.7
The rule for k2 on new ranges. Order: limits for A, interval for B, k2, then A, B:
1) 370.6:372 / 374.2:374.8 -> 16.9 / 18.7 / 15.1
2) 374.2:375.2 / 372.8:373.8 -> 16.5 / 16.7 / 16.3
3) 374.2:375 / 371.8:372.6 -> 16.4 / 16.7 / 16.0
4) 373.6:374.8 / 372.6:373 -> 17.4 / 17.43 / 17.5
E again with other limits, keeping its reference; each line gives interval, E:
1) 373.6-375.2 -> 0.99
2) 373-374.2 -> 1.05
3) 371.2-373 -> 0.98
